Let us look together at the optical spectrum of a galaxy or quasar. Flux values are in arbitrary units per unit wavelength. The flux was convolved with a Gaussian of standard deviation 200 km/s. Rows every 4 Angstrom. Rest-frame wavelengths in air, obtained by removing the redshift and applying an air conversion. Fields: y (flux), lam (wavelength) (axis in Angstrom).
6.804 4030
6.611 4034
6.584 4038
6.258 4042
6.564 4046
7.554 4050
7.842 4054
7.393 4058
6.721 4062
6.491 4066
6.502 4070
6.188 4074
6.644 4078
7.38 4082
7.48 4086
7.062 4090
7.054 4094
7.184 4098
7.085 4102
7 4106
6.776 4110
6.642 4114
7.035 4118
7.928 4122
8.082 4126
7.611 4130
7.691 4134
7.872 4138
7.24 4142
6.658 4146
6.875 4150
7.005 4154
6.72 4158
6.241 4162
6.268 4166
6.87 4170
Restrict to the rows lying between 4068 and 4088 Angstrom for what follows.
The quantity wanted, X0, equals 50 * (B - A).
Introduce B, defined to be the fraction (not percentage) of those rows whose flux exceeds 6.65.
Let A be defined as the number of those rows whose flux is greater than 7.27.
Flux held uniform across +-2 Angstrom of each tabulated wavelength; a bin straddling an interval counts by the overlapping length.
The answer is -80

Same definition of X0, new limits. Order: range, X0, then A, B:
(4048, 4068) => -110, 3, 0.8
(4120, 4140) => -200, 5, 1.0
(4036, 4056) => -80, 2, 0.4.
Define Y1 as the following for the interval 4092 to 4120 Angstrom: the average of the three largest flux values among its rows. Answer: 7.1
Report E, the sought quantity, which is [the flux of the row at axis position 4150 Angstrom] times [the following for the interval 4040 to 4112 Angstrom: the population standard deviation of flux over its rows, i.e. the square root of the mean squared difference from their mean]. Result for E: 3.12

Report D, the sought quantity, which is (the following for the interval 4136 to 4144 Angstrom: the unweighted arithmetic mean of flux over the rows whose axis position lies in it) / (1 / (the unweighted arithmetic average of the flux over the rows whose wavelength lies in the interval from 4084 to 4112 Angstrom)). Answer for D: 53.6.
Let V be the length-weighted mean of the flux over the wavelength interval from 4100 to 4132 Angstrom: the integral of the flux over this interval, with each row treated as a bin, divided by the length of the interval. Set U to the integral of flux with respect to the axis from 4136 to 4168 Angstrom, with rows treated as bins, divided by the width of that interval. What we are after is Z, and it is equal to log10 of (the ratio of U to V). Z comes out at -0.03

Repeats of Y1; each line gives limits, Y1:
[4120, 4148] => 8.0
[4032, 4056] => 7.3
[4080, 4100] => 7.3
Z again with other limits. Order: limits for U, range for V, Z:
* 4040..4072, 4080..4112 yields -0.01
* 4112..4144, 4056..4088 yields 0.04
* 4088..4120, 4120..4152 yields -0.03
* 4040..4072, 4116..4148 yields -0.04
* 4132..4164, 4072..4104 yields 0.00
